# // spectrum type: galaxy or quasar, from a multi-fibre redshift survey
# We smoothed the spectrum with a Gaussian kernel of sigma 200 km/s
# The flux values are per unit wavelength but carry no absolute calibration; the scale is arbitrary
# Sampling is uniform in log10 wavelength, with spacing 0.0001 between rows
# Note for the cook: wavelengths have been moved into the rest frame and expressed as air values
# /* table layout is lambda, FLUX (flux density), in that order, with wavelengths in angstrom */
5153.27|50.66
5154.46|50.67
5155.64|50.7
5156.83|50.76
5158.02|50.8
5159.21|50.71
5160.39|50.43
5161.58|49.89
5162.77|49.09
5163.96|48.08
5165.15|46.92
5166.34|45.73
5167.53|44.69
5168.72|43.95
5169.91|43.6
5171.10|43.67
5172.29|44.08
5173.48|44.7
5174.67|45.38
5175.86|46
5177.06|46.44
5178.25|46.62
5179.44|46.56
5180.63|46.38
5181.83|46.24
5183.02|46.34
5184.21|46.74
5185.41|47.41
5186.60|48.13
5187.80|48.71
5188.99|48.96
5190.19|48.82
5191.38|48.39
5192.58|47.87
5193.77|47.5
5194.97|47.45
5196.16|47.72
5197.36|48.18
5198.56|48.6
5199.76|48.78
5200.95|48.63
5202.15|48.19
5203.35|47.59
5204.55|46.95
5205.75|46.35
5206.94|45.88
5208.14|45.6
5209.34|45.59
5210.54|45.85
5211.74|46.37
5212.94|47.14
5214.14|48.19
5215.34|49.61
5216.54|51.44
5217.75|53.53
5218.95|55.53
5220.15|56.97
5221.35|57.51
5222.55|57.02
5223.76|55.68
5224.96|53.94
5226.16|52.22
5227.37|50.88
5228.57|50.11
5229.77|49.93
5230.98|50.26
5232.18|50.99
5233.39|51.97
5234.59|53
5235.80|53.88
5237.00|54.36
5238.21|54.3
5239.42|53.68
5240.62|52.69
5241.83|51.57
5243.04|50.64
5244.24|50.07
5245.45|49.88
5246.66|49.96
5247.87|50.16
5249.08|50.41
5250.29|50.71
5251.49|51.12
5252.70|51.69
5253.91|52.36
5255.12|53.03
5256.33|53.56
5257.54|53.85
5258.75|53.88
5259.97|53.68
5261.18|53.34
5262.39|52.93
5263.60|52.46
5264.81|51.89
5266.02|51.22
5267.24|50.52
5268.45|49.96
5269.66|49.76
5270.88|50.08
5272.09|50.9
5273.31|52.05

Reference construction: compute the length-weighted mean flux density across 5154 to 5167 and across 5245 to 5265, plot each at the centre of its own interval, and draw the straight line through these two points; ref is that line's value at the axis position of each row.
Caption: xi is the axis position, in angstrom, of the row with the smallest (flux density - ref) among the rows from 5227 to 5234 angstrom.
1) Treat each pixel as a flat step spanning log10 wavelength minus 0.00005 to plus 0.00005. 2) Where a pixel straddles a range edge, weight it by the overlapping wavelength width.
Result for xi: 5229.77 angstrom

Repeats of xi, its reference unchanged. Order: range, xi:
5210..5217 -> 5210.54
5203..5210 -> 5209.34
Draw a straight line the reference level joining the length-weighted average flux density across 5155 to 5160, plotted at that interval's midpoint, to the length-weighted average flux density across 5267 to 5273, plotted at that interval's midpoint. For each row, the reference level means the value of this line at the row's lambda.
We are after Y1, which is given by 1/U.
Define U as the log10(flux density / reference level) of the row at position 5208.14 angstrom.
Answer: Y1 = -22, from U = -0.04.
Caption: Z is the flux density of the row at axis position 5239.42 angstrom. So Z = 53.68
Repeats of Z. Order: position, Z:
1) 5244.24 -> 50.07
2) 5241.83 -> 51.57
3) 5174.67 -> 45.38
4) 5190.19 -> 48.82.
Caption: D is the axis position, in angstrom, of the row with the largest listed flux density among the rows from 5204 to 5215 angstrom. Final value 5214.14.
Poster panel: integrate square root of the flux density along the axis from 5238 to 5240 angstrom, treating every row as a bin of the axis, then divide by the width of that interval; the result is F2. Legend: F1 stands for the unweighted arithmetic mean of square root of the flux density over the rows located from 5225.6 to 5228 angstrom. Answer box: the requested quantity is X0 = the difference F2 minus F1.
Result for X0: 0.2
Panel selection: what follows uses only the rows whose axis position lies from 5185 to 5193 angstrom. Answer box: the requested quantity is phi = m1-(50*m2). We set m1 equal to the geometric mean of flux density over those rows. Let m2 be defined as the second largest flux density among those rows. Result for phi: -2393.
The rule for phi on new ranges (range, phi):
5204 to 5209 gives -2271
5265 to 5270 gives -2476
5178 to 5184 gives -2282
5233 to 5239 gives -2662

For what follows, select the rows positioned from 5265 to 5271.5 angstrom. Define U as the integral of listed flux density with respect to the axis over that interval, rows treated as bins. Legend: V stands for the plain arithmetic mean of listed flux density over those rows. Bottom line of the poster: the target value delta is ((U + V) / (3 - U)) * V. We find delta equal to -59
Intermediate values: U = 328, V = 50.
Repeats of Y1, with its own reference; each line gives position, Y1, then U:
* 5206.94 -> -24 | -0.04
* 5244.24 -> -337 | 0.00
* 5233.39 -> 78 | 0.01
